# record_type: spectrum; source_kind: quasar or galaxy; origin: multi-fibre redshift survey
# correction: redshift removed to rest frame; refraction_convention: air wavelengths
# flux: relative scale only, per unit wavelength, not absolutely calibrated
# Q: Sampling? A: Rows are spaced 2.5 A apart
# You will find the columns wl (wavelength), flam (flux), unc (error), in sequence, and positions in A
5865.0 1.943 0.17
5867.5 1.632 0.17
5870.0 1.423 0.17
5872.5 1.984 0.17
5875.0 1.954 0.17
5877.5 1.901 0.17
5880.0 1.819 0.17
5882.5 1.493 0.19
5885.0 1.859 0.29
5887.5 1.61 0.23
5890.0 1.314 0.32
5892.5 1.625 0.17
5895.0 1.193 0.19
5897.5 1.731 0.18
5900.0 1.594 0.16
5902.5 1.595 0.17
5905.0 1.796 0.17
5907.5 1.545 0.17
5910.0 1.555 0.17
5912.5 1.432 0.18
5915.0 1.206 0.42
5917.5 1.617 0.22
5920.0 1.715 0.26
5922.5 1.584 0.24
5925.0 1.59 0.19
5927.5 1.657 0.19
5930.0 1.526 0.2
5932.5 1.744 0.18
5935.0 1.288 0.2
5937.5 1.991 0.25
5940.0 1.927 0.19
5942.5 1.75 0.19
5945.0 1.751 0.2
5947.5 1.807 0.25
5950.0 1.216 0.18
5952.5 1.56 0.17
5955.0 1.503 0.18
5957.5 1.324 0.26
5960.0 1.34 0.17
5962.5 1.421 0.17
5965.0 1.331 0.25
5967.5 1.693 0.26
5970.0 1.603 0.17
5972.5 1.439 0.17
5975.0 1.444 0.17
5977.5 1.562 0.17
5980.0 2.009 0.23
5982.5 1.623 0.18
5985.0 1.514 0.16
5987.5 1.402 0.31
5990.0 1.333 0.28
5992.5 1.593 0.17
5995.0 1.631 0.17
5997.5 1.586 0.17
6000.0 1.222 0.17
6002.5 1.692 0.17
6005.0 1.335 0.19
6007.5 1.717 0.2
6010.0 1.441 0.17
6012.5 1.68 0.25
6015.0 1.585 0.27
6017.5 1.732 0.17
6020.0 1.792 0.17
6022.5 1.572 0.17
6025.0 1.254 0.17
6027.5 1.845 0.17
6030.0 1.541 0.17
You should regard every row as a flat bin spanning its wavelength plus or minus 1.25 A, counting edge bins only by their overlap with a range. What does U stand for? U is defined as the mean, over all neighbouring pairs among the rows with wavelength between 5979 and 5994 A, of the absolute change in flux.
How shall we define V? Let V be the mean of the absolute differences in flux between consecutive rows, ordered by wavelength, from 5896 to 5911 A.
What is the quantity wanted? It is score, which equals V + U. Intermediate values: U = 0.187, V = 0.12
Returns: 0.31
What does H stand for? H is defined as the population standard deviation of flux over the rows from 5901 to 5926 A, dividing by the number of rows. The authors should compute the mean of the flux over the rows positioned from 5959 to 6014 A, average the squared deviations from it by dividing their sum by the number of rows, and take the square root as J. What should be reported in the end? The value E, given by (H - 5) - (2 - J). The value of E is -6.67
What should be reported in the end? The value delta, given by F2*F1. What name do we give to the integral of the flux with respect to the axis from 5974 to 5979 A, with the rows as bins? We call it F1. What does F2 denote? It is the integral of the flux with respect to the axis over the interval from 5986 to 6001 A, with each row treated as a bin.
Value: 168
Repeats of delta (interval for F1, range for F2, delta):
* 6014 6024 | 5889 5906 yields 438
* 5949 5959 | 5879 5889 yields 236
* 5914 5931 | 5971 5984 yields 557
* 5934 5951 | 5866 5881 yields 770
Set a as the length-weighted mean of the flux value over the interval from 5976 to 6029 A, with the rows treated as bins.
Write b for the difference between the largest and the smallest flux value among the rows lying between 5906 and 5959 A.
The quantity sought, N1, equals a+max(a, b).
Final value 3.15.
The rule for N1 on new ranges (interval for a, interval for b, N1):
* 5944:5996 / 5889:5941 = 3.05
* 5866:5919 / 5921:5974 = 3.23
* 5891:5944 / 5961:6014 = 3.20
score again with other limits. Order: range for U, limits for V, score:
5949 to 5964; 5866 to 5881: 0.32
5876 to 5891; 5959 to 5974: 0.42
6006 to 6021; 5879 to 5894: 0.47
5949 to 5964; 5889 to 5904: 0.42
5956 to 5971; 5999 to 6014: 0.47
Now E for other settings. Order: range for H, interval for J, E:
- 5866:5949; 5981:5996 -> -6.68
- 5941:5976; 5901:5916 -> -6.64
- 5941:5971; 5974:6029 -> -6.62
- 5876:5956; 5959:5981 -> -6.59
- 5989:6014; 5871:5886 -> -6.67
